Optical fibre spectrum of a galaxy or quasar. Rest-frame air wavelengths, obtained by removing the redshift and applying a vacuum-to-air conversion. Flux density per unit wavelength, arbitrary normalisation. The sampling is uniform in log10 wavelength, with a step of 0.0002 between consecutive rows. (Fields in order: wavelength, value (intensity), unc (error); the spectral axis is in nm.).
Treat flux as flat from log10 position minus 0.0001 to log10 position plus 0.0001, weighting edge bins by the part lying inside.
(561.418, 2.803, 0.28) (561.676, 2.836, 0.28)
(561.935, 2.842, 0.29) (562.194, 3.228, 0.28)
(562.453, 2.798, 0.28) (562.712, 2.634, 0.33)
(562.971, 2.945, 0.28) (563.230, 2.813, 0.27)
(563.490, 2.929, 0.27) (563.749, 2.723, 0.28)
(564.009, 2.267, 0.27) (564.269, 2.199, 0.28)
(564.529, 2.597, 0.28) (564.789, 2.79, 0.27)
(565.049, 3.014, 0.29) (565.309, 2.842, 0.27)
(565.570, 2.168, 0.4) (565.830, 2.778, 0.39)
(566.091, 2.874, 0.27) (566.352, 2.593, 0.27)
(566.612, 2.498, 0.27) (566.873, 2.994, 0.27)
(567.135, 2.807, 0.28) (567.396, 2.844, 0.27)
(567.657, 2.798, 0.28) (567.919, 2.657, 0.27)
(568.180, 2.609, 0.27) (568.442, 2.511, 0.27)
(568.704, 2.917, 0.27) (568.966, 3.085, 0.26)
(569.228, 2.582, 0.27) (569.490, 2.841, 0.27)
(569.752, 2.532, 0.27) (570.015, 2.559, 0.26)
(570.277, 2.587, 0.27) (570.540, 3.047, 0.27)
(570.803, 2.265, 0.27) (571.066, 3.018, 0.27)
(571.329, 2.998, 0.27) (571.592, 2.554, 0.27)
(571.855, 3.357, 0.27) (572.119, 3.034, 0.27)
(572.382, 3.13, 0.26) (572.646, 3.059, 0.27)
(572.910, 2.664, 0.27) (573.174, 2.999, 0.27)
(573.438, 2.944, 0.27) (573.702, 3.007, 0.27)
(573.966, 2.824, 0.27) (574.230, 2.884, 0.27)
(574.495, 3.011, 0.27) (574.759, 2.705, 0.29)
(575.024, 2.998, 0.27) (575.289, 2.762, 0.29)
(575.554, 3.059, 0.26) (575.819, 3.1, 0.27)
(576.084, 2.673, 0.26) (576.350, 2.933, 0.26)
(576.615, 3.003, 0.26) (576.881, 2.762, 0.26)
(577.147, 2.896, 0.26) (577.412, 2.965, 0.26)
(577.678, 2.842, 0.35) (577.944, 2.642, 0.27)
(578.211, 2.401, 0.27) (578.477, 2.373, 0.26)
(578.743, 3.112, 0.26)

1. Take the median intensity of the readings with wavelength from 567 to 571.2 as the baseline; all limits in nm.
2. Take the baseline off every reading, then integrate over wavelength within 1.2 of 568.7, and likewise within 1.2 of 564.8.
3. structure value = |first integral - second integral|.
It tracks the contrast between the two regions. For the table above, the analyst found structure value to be 0.3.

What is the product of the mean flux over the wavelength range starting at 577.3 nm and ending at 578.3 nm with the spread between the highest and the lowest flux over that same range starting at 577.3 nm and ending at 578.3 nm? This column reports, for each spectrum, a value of 1.53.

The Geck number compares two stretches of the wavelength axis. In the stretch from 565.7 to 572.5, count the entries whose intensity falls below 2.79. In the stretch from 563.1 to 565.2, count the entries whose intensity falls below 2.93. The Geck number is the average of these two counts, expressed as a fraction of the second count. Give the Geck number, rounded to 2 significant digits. 1.4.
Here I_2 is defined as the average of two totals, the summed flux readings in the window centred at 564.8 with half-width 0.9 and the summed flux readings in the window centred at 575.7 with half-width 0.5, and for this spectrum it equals 15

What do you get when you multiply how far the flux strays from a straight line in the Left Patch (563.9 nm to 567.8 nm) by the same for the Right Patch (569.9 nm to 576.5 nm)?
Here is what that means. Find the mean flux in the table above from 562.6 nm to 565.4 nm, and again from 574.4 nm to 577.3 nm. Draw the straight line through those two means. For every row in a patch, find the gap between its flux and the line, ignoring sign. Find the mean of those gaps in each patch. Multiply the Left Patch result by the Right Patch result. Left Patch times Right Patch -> 0.040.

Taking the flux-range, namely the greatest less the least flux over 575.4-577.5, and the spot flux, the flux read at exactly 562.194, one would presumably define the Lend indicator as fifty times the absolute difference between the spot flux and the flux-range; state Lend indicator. 140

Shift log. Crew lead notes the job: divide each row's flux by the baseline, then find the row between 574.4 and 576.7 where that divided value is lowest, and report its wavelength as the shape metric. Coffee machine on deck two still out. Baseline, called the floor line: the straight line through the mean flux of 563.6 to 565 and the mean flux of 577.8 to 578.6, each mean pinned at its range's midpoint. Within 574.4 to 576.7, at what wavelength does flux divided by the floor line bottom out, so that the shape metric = 576.084 nm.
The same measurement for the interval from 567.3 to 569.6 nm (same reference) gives 568.442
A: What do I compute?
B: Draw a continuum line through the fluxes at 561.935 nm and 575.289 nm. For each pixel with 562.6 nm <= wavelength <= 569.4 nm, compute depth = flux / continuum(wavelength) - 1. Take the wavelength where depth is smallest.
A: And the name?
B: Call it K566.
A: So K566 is 565.570 nm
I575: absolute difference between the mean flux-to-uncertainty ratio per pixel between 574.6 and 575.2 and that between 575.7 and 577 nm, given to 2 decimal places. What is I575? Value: 0.83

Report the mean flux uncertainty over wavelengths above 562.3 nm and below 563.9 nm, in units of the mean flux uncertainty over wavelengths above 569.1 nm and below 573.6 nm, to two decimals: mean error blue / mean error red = 1.06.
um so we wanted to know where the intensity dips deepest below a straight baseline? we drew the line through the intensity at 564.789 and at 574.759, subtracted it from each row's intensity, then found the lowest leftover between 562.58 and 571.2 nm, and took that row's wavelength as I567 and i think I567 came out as 565.570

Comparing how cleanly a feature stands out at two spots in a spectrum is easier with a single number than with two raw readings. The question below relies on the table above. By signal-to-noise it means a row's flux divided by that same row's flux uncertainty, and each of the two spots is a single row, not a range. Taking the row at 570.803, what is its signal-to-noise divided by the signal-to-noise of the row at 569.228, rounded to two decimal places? 0.88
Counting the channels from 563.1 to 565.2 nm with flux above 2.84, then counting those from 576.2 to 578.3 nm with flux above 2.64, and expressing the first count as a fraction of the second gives 0.3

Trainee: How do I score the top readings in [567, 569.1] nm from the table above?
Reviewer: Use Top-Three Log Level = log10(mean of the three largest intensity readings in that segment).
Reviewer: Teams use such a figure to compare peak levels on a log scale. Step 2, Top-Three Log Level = 0.47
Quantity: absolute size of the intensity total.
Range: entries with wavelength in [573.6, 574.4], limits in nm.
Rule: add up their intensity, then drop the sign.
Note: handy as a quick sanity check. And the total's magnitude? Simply 9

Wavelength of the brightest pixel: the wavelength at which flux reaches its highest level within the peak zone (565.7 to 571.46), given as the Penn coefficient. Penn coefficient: 568.966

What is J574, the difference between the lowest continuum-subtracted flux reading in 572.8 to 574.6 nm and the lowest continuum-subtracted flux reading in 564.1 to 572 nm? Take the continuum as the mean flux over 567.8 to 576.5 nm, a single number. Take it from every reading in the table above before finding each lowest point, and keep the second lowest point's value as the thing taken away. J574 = 0.50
